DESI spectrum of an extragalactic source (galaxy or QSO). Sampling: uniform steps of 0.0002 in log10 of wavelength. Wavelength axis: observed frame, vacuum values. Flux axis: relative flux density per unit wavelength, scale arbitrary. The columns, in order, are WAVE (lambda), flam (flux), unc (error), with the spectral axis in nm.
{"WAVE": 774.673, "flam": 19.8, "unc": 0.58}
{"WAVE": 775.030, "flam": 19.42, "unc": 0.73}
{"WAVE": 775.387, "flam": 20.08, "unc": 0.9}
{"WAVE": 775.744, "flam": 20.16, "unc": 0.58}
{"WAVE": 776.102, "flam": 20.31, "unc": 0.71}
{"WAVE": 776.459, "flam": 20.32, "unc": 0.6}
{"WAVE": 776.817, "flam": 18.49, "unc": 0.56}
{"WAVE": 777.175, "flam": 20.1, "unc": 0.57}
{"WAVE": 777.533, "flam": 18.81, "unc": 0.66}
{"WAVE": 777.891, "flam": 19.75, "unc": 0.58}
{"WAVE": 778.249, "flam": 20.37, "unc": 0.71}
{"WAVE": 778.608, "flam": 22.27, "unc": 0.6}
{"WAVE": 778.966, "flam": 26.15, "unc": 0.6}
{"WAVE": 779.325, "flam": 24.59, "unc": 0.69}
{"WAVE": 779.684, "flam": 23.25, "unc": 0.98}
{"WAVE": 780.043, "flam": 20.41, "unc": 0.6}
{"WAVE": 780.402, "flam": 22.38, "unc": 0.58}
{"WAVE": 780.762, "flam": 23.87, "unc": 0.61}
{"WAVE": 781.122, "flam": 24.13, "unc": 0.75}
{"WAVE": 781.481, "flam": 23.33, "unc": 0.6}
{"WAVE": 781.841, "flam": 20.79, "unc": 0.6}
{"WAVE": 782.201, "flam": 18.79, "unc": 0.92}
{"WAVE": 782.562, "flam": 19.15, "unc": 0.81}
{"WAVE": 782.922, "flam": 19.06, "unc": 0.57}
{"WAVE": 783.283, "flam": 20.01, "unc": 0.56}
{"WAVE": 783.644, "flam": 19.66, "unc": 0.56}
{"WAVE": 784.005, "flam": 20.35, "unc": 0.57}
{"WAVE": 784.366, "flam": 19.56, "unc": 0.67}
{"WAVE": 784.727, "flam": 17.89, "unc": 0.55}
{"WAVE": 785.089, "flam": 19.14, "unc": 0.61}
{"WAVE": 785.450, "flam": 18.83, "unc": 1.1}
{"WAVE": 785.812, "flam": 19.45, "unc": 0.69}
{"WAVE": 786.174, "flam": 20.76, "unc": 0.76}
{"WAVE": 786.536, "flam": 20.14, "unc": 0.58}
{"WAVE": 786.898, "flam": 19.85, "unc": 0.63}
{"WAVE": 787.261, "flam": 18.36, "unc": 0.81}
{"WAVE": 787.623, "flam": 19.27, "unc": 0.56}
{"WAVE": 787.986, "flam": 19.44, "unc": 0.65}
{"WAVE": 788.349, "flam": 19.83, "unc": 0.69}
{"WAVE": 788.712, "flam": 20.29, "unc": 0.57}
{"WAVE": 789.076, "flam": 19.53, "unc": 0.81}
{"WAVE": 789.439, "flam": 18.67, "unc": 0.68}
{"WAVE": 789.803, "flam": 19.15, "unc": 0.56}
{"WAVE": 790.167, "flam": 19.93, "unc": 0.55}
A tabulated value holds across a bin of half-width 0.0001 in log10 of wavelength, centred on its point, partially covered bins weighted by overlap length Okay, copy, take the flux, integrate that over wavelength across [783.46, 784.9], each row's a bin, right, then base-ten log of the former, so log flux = 1.45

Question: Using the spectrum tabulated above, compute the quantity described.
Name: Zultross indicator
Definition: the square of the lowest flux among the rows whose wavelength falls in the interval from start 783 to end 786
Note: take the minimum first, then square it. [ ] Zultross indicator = 320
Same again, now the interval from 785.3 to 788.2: 337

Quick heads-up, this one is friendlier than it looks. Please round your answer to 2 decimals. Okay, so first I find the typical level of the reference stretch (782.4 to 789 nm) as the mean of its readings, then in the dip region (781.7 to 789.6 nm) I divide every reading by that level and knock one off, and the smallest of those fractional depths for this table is -0.08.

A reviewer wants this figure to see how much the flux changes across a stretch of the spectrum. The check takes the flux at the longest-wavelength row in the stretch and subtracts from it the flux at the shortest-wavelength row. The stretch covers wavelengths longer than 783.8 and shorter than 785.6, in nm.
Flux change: -1.5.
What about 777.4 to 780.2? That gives 1.6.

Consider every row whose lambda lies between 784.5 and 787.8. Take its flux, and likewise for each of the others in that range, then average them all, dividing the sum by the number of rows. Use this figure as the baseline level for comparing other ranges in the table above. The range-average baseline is 19.3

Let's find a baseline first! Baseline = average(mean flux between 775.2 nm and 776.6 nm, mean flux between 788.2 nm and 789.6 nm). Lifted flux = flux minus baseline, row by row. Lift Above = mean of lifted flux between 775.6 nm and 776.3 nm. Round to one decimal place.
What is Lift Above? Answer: 0.3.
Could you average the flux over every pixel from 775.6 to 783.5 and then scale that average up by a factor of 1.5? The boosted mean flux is 31.8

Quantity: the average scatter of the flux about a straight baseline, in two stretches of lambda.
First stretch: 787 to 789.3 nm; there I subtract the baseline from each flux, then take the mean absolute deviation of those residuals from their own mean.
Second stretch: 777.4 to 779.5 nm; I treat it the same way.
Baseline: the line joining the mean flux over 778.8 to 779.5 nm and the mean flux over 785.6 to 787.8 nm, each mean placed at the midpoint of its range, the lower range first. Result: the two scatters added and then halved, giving 1.80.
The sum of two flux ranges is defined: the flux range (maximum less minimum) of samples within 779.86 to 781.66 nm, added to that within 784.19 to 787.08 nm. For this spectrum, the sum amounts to 6.6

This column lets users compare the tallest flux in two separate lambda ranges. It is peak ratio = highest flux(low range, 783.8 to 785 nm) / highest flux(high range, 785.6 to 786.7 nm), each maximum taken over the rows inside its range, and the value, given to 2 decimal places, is 0.98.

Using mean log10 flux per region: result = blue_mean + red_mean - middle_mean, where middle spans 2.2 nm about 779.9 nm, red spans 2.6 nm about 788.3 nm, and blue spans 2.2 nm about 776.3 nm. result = 1.22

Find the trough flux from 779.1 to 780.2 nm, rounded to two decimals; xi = 20.41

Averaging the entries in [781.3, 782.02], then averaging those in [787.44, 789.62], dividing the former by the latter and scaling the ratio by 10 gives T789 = 11.3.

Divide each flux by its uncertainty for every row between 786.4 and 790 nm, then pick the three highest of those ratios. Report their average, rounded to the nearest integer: 35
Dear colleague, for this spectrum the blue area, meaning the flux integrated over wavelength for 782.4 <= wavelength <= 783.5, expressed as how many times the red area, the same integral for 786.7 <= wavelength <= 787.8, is 1.01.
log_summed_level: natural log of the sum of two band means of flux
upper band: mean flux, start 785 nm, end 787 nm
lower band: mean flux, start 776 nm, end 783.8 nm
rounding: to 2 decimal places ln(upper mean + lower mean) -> 3.71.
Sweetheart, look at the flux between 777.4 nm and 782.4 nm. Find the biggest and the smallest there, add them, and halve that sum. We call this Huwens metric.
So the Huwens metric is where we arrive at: 22.5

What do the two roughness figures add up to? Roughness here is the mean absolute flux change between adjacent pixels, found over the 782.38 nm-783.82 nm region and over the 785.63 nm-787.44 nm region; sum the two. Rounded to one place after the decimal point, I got 1.4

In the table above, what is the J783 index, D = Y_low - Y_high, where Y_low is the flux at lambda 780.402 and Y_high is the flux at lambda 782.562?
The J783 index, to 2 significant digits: 3.2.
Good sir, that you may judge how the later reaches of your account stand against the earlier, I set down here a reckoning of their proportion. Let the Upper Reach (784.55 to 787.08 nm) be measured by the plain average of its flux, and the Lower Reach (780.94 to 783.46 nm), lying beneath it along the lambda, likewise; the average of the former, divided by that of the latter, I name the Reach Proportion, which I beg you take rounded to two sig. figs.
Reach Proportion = 0.94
